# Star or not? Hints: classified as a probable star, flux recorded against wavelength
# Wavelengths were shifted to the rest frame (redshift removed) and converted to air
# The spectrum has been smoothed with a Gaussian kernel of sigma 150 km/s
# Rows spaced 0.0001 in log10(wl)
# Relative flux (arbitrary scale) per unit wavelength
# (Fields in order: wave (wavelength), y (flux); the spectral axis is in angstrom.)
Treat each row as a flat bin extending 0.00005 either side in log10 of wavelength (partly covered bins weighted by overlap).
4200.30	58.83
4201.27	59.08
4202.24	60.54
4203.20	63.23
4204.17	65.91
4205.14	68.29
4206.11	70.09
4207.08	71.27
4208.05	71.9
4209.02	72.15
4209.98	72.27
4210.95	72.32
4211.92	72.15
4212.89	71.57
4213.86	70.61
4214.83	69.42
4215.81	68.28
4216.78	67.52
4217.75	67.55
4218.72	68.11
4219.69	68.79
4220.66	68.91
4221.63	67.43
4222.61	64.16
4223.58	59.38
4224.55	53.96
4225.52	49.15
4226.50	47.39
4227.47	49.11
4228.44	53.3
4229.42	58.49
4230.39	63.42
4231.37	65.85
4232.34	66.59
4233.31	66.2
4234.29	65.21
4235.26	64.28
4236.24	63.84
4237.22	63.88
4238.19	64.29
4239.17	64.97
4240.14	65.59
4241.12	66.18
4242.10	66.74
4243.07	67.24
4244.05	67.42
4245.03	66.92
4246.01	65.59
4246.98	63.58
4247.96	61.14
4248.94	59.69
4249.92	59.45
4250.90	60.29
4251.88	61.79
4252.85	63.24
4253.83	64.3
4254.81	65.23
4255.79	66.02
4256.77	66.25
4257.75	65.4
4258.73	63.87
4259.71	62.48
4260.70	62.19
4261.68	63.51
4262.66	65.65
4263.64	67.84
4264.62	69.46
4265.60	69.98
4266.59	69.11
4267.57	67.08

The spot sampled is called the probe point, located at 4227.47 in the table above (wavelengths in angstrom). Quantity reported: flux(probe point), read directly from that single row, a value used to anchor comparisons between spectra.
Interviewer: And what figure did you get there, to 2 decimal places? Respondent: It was 49.11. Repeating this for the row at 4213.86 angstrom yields 70.61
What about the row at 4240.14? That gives 65.59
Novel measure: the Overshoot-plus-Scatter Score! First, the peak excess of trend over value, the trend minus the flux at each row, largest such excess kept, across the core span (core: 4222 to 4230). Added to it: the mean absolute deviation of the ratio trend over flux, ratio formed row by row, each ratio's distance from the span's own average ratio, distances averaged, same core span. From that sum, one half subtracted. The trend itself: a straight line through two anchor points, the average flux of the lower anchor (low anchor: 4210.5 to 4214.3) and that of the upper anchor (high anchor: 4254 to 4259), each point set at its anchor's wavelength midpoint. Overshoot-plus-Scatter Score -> 21.9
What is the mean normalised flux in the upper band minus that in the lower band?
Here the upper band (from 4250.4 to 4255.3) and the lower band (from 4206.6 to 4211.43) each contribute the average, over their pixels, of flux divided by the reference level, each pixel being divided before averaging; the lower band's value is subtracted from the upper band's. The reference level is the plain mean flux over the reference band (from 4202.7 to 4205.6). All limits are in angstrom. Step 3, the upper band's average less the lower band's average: -0.137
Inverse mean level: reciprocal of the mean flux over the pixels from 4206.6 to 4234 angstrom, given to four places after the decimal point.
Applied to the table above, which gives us 0.0154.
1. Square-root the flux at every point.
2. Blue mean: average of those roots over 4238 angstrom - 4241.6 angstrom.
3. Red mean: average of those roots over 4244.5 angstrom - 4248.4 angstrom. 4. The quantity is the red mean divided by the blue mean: 0.99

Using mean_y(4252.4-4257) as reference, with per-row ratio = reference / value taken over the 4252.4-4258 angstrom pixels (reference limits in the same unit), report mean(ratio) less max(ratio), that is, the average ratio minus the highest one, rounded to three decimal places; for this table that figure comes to -0.029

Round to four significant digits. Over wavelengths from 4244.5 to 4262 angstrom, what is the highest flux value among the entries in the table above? 66.92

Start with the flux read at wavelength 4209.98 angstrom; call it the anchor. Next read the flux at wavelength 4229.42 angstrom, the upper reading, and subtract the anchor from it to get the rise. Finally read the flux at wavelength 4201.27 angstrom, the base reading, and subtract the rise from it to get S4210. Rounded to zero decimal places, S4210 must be 73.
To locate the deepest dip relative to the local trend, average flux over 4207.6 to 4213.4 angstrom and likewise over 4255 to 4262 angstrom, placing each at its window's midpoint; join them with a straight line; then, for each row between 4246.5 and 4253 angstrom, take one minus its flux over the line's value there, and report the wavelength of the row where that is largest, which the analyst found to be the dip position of 4249.92 angstrom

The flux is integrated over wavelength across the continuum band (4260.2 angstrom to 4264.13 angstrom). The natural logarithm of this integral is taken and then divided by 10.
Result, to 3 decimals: 0.554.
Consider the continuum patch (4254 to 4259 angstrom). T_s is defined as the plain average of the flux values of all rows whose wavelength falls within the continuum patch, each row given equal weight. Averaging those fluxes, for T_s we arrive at 65.4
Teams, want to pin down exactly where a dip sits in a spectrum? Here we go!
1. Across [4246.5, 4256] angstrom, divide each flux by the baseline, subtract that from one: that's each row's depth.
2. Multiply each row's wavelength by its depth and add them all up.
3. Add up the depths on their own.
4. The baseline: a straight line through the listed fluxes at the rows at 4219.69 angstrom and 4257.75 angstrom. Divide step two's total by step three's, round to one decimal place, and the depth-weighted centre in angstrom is 4250.0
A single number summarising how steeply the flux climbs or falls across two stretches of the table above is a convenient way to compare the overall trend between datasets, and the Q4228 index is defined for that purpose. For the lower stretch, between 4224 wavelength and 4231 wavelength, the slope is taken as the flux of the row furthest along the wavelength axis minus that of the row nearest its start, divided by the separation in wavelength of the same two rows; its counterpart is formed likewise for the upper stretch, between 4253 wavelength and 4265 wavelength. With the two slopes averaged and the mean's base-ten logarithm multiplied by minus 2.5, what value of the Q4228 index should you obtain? 0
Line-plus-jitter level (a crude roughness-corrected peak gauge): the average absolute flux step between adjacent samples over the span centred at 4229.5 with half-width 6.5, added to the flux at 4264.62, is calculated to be 72.3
